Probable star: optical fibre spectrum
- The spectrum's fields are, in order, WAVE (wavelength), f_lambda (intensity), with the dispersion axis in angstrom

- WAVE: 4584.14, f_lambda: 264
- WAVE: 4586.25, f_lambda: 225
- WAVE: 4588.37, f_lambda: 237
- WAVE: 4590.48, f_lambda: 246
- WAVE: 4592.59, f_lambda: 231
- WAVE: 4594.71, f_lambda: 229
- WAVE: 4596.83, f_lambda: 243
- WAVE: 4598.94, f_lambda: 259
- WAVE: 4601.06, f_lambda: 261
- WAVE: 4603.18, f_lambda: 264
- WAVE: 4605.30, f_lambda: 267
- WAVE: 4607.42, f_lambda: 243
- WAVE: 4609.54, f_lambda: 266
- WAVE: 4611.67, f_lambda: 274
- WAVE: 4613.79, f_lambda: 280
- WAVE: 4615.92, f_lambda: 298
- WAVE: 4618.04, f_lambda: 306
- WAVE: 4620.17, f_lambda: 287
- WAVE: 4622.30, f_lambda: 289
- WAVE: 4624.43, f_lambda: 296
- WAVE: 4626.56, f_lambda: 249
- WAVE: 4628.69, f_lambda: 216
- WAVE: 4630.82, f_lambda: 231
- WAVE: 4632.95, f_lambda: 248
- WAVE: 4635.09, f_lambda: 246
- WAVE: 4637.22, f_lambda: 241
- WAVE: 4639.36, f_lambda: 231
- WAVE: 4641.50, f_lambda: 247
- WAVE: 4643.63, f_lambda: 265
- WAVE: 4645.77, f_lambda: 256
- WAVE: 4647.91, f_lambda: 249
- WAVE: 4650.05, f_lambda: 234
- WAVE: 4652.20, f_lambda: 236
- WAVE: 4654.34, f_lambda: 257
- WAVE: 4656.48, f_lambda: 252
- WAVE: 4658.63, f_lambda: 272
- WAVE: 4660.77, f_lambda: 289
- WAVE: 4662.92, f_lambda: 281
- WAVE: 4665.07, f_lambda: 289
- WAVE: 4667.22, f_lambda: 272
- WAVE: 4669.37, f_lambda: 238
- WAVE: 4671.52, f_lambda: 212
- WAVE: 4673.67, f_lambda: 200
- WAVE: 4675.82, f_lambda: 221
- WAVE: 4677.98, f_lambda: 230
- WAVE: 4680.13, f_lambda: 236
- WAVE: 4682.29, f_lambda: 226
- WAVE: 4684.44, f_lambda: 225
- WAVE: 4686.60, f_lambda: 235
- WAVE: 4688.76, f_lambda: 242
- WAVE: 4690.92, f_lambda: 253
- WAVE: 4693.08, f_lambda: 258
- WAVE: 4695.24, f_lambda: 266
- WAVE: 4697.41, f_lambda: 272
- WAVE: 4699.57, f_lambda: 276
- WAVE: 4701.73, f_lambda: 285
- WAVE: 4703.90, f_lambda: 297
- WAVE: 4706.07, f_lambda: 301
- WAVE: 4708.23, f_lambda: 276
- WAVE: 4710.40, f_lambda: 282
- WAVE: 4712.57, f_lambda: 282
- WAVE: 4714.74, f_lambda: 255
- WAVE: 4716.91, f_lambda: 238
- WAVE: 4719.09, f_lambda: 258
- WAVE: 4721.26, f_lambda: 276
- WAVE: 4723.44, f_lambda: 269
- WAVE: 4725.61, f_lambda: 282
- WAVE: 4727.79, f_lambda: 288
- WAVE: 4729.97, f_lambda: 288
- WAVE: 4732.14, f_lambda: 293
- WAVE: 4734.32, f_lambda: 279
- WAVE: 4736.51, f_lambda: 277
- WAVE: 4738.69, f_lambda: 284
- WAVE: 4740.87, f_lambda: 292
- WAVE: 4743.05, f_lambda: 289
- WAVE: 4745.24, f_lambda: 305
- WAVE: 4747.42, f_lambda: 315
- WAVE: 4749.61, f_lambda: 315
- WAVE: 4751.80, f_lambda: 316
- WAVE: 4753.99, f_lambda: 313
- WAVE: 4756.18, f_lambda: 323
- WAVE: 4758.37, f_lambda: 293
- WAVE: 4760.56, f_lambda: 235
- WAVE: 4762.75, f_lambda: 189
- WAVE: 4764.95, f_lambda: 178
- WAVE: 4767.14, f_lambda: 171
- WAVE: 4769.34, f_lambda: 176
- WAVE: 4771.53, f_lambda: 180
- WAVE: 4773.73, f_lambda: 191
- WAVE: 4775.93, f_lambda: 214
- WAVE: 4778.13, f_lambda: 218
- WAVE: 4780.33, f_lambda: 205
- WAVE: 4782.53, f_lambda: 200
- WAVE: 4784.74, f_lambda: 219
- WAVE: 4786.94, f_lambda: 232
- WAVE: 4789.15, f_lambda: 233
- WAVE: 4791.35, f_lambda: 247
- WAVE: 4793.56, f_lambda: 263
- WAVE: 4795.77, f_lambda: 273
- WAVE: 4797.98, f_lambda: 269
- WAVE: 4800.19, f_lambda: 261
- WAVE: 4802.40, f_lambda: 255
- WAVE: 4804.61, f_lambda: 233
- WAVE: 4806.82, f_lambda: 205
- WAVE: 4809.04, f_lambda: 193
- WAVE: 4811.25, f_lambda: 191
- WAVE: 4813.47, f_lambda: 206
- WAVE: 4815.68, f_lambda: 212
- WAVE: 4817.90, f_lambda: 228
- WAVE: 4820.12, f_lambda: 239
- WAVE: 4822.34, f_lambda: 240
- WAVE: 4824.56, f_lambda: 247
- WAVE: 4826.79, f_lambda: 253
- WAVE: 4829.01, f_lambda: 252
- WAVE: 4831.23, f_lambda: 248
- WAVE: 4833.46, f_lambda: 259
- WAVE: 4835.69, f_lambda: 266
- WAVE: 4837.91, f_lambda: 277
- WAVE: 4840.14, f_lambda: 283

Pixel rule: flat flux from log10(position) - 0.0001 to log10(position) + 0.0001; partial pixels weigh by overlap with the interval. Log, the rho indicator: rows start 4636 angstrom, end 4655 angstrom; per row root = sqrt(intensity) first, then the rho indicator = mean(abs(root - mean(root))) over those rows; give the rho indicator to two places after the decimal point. 0.30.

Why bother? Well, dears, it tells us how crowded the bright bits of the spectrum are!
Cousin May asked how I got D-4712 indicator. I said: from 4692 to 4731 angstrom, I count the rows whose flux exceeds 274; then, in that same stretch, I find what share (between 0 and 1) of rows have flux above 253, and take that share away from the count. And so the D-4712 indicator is 10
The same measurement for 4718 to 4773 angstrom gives 16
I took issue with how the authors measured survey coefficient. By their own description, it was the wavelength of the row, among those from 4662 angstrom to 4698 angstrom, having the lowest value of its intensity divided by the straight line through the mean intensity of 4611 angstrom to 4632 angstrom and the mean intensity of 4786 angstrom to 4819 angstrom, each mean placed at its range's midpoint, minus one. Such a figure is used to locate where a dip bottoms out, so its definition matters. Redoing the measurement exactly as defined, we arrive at 4673.67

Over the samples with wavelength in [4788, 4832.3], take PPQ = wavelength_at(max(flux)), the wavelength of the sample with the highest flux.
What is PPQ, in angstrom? 4795.77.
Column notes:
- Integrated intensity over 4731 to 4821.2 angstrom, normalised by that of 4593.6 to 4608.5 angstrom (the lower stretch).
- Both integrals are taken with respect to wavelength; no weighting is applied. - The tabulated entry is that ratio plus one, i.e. 6.9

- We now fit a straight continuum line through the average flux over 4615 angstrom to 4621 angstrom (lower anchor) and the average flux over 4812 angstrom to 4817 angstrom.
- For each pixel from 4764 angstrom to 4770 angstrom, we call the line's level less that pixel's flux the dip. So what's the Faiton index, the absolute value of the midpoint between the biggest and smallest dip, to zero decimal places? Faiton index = 56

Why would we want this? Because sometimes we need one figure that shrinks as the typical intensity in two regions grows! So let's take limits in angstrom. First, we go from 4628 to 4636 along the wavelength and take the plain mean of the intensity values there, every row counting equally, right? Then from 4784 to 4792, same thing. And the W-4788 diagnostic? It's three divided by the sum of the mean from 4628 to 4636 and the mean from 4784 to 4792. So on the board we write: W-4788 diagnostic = 0.0064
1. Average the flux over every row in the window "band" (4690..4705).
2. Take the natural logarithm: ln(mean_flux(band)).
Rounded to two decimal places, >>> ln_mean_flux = 5.61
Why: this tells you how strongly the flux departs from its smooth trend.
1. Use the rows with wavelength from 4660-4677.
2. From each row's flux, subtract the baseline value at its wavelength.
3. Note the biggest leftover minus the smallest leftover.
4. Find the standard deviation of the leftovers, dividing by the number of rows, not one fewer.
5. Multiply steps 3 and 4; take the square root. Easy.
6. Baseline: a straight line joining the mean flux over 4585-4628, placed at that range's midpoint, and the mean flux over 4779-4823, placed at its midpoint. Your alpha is 54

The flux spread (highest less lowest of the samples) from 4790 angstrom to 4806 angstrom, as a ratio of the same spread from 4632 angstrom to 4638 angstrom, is 5.7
